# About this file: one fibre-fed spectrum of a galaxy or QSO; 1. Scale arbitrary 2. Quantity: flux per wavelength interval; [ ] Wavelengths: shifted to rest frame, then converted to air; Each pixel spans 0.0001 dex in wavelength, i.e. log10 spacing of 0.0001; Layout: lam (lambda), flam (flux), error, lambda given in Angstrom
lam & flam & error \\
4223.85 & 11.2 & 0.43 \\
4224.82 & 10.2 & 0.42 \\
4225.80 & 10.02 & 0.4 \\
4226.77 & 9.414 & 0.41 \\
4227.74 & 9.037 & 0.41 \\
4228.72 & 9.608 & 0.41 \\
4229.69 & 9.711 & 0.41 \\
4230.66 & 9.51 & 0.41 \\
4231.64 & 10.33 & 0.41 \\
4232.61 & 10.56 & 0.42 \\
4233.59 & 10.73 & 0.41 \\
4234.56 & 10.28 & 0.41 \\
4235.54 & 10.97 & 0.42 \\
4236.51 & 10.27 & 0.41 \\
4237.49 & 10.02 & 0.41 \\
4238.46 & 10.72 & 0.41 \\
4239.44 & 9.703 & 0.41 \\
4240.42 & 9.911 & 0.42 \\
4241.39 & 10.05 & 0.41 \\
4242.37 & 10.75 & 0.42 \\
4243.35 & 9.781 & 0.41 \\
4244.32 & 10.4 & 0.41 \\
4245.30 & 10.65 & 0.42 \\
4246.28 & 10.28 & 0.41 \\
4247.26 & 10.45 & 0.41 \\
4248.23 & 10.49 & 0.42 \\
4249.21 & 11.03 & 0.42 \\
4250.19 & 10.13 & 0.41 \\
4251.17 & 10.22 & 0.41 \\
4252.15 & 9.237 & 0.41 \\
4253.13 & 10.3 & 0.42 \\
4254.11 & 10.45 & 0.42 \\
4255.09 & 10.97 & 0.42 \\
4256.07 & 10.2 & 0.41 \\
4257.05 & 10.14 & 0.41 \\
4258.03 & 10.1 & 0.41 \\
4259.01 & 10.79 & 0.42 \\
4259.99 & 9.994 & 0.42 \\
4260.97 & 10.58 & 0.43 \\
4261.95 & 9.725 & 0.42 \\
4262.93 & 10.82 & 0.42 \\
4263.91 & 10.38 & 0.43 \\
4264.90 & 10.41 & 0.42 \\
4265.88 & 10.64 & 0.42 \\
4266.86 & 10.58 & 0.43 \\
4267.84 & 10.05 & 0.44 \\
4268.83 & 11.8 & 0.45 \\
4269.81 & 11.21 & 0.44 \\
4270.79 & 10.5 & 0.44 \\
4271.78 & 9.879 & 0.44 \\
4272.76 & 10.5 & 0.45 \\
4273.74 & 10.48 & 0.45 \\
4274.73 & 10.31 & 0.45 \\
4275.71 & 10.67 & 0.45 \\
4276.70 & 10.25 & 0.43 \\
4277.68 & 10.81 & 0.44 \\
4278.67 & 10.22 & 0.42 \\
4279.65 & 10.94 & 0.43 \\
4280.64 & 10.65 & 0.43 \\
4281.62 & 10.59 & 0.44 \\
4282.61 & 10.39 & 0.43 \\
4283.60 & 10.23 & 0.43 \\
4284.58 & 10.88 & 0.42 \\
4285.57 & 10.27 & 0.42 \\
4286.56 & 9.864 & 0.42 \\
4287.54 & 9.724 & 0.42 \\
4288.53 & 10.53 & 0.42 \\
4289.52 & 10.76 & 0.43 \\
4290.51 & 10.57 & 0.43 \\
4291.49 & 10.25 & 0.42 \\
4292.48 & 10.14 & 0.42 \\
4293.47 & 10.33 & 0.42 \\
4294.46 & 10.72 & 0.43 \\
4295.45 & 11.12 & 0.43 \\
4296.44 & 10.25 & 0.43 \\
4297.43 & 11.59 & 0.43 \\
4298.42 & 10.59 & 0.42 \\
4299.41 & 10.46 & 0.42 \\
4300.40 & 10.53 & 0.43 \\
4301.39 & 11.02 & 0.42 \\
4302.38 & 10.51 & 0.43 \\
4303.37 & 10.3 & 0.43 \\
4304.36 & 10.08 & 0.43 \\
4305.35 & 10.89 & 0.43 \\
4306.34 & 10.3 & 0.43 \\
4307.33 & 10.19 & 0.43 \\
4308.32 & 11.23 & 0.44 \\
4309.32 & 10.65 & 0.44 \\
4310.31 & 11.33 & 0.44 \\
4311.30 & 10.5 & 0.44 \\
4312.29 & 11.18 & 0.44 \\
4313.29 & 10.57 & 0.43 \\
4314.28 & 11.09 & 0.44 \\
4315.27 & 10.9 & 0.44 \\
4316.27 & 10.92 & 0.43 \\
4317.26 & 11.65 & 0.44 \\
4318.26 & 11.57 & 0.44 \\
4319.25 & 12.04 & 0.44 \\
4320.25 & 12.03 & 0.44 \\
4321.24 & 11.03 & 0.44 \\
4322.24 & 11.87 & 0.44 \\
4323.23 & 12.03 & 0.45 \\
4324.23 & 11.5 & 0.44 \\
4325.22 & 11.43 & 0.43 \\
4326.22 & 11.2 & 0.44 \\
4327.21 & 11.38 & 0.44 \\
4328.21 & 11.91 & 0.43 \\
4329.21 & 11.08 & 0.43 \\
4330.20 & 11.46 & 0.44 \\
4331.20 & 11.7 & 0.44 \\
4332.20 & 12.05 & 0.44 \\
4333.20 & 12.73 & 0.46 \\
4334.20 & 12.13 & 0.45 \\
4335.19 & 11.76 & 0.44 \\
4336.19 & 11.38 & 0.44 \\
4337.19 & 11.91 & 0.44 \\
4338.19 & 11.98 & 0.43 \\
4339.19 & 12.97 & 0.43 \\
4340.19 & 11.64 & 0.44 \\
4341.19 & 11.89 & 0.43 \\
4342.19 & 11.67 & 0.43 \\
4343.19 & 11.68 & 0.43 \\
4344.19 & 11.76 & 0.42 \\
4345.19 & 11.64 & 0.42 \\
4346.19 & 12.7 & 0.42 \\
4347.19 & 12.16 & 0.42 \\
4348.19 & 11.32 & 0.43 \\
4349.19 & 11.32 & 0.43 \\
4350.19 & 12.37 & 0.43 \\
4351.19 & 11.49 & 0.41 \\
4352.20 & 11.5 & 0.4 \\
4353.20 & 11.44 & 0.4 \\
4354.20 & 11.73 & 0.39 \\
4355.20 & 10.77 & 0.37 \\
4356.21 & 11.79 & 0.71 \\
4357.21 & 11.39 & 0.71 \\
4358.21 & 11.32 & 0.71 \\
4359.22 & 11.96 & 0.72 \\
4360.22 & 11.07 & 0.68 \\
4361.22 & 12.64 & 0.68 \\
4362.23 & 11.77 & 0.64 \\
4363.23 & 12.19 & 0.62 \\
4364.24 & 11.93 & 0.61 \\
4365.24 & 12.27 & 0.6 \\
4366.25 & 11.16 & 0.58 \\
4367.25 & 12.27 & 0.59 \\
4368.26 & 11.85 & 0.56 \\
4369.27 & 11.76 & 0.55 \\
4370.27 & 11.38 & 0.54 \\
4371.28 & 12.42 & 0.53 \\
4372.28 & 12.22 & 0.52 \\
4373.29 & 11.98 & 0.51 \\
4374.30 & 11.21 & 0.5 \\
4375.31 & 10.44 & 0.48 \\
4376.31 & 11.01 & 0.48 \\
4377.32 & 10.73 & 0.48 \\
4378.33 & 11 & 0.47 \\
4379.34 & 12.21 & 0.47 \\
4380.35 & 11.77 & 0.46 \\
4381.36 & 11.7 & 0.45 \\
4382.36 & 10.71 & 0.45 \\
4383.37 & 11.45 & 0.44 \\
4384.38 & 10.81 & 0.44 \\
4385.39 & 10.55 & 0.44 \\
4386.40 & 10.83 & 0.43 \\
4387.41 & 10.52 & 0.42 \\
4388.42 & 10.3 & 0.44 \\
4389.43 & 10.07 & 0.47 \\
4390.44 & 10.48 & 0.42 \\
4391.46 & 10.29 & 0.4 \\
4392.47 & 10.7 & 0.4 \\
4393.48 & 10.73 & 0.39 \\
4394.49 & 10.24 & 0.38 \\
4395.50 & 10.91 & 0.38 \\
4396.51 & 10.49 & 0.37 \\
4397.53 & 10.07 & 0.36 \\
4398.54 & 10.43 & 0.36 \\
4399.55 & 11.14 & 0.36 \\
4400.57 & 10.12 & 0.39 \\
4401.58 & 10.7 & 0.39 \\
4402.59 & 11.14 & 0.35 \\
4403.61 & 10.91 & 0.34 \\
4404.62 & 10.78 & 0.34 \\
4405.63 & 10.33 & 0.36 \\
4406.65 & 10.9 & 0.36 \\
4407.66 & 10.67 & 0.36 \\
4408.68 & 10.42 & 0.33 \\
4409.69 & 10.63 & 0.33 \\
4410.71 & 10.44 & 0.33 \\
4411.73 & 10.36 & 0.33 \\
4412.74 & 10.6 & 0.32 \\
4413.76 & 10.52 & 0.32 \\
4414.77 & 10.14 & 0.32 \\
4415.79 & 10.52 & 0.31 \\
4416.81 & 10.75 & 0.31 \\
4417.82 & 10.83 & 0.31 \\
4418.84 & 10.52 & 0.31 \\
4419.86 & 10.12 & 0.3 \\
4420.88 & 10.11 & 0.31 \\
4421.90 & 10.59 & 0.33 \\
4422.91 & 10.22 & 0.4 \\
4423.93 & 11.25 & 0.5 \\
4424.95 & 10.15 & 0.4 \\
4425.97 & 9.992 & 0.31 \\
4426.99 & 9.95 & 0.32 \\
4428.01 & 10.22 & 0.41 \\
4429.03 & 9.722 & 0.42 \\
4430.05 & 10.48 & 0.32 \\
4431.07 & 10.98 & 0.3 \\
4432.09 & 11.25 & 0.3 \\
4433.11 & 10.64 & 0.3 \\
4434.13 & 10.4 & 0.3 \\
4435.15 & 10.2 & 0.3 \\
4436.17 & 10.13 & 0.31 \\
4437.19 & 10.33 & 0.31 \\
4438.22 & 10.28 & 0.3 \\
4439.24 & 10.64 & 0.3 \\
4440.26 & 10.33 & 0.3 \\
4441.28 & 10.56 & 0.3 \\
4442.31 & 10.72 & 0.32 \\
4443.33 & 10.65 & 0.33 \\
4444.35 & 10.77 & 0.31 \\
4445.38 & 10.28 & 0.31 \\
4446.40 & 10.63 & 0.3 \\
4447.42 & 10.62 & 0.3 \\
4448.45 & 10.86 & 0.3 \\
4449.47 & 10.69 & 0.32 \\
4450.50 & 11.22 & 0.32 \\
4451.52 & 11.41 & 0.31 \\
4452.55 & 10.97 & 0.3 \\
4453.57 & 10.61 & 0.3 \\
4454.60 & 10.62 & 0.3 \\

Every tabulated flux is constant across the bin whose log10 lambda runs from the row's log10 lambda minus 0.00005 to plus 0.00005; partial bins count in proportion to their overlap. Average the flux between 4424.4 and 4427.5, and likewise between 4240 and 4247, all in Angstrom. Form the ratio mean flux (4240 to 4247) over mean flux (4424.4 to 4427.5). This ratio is 1.02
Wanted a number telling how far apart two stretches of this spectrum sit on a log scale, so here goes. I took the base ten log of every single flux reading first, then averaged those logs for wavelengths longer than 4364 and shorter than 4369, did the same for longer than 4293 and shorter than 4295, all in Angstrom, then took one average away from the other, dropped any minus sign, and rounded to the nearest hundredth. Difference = 0.05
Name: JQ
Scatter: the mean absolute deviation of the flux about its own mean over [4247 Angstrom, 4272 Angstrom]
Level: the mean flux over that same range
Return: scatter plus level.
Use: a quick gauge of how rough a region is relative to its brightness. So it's 10.8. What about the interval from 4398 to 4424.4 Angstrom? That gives 10.8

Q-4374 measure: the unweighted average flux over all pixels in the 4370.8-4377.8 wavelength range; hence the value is 11.4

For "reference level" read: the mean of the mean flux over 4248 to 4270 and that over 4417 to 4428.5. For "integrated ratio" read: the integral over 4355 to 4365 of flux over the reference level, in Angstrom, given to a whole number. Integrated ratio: 11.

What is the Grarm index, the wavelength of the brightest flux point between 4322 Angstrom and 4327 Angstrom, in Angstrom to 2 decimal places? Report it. 4323.23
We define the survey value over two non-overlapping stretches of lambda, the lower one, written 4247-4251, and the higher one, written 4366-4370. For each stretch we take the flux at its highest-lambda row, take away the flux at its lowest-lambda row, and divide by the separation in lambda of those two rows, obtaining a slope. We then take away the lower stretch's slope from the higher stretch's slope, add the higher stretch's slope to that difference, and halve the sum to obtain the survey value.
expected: 0.25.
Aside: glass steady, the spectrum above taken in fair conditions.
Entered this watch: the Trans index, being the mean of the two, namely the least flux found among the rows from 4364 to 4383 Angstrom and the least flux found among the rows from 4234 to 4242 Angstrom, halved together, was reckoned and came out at 10.1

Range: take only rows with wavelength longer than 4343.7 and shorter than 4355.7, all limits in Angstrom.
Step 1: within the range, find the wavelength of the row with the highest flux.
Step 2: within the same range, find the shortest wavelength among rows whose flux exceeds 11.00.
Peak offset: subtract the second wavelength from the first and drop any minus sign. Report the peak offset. 2.0 Angstrom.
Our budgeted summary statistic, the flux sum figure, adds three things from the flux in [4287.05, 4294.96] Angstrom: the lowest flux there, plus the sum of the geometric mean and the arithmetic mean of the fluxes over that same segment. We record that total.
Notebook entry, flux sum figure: 30.5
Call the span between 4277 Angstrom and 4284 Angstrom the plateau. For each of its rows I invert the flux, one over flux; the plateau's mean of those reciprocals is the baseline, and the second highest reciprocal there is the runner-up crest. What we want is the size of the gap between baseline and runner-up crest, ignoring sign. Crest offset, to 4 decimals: 0.0029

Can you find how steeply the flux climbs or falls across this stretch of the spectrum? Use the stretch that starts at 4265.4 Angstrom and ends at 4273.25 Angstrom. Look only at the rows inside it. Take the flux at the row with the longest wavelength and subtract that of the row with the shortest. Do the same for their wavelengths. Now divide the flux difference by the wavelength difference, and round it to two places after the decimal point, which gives -0.02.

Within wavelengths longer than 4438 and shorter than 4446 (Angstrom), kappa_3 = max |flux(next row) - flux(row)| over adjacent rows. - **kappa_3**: 0.49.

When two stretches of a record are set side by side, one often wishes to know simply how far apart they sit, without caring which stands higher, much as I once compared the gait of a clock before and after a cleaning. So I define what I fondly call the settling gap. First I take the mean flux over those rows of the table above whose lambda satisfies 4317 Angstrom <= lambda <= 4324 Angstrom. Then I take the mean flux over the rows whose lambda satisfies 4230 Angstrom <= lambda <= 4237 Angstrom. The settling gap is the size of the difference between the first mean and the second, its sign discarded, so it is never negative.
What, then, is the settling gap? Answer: 1.4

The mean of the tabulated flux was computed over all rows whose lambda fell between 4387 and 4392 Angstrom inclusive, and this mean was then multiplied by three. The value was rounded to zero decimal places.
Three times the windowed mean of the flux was 31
